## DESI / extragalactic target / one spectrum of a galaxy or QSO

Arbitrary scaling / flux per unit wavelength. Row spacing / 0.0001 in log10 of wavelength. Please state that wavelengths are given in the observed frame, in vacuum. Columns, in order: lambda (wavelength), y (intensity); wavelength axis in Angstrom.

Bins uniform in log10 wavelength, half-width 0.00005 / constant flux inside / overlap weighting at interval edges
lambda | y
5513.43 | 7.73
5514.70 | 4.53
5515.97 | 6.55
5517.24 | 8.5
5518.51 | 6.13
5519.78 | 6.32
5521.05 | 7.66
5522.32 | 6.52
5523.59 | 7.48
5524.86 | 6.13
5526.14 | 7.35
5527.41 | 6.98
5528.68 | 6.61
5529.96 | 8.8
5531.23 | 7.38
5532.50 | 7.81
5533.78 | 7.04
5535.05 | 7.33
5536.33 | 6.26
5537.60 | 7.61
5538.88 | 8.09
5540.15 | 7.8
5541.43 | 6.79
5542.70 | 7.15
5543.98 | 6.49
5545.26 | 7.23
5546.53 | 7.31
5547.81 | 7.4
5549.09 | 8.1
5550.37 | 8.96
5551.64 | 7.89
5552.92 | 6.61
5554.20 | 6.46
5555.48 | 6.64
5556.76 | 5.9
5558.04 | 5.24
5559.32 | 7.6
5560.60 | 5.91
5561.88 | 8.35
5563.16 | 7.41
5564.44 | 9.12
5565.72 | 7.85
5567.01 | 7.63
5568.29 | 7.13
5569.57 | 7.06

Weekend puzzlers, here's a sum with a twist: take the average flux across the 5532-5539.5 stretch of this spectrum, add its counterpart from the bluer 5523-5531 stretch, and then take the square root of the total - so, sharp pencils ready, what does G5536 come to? 3.82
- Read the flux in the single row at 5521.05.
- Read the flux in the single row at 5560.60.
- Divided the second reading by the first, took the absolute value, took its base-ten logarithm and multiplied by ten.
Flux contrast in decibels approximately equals -1.1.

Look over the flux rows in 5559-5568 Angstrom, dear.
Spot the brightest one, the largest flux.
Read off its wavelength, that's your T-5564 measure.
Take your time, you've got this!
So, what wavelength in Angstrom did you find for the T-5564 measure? 5564.44 Angstrom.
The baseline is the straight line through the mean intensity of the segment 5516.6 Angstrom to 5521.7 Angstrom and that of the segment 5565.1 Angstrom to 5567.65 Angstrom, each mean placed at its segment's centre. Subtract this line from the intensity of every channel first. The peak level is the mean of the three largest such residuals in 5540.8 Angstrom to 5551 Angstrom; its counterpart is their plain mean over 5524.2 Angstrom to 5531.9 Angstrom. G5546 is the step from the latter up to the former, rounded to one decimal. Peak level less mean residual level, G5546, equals 0.7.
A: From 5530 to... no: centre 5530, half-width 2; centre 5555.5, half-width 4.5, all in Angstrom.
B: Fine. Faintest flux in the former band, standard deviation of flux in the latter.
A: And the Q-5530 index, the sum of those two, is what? 7.5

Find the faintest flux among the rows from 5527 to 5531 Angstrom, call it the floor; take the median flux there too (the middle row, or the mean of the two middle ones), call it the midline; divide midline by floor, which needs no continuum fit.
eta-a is 1.056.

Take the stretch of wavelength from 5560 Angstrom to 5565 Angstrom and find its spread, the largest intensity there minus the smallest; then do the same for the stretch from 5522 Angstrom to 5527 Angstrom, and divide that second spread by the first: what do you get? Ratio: 0.42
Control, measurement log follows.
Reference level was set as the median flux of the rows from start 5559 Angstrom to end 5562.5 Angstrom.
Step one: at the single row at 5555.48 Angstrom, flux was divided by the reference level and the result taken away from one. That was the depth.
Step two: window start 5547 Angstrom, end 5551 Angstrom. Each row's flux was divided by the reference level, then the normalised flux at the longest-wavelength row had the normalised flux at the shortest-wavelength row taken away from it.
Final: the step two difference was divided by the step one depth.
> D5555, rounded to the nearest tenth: 1.6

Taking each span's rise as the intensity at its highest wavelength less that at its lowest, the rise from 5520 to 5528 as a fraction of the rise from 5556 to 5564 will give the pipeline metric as -0.5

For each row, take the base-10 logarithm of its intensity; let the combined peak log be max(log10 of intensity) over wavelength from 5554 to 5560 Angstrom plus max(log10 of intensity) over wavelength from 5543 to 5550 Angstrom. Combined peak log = 1.79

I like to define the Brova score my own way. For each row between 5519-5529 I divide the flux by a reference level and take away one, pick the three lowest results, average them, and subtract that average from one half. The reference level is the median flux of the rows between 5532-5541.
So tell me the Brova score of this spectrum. 0.67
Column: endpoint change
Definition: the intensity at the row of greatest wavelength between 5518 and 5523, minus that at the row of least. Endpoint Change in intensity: 0.4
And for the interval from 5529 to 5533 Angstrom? -1.0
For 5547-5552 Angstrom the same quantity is 0.5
